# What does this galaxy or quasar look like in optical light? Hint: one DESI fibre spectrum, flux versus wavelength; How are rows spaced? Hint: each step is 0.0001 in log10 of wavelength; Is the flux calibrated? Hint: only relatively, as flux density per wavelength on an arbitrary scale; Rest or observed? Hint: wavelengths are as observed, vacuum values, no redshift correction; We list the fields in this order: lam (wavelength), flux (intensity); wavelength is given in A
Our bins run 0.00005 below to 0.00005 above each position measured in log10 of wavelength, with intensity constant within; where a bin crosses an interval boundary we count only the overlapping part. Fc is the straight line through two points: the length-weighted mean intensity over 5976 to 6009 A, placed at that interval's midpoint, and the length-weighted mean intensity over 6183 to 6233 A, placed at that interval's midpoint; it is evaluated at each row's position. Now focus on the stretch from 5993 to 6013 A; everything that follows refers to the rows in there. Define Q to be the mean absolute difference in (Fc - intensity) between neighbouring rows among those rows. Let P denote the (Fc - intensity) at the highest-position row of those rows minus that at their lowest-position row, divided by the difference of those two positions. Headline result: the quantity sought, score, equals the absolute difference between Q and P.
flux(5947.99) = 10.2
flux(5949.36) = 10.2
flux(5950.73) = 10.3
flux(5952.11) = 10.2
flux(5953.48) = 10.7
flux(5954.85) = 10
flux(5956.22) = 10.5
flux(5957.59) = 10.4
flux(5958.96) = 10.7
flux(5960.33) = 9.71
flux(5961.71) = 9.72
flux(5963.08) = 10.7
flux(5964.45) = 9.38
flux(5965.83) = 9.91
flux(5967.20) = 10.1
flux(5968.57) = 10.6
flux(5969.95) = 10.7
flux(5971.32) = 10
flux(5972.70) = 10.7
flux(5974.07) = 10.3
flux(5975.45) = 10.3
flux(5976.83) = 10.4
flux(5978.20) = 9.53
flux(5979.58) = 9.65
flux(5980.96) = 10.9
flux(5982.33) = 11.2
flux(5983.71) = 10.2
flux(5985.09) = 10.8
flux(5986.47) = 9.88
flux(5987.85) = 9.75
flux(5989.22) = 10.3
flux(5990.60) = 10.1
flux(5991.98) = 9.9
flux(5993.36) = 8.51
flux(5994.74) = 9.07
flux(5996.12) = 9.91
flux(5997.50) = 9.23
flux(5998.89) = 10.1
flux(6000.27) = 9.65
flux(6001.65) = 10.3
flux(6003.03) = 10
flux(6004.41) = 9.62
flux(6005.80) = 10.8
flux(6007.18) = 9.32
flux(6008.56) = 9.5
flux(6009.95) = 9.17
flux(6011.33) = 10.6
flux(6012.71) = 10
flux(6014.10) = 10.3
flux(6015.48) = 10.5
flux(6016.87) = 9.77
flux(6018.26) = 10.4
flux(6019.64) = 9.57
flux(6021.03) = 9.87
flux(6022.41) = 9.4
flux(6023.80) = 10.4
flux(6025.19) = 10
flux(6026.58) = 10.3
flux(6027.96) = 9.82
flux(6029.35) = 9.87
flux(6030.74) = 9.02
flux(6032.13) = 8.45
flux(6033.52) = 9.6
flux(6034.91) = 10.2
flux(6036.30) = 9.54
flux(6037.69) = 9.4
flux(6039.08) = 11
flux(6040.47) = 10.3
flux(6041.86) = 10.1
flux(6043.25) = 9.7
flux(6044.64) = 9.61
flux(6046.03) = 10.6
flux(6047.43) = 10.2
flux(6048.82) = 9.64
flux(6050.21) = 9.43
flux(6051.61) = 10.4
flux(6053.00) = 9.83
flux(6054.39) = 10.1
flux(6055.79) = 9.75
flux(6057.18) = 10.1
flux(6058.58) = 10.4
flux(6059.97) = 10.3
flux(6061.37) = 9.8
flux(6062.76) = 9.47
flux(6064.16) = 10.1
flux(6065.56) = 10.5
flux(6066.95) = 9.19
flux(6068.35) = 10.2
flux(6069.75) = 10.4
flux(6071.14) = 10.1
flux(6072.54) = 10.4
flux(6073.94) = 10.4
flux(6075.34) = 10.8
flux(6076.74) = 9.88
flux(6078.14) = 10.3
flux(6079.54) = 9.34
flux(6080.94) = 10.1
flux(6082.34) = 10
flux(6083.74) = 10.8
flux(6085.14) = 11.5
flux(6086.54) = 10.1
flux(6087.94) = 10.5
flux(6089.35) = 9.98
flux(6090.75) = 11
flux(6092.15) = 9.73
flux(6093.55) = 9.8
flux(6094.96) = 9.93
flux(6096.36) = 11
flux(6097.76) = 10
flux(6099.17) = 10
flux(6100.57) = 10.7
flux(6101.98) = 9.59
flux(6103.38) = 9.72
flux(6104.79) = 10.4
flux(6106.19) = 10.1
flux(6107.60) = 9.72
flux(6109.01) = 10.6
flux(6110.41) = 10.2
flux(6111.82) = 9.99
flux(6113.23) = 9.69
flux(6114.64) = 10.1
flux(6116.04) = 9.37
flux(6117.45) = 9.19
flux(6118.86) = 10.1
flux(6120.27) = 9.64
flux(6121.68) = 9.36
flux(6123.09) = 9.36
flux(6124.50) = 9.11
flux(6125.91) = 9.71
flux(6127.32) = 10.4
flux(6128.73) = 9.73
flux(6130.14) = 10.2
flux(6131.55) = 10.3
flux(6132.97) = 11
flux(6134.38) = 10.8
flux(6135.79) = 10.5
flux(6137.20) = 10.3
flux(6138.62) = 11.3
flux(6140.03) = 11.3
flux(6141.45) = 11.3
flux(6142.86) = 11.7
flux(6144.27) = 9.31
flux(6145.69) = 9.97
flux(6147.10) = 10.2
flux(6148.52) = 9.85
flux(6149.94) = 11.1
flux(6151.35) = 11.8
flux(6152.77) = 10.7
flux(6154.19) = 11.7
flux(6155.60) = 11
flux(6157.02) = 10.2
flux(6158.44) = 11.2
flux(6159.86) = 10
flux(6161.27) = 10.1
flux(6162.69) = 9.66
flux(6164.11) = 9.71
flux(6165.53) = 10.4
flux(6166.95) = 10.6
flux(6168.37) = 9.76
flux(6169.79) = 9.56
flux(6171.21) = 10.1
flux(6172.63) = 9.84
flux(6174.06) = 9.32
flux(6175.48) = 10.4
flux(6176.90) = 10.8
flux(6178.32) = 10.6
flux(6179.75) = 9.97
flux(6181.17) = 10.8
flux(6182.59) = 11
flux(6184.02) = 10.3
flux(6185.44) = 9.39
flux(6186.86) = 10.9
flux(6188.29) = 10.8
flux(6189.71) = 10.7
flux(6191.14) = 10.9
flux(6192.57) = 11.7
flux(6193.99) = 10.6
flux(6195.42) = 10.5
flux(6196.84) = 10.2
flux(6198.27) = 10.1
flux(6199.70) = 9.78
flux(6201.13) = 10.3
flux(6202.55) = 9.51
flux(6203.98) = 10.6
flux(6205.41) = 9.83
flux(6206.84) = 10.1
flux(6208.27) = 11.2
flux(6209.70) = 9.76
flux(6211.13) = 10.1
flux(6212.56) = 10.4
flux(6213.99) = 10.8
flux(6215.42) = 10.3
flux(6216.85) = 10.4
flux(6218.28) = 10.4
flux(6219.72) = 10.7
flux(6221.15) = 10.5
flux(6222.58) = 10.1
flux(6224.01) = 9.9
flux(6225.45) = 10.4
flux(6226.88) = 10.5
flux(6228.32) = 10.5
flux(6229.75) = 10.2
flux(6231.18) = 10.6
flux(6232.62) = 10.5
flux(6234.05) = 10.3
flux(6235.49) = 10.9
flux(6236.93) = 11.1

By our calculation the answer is 0.78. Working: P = -0.075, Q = 0.71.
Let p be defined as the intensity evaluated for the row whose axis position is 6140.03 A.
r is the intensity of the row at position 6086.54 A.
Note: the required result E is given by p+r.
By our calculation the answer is 21.4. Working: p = 11.3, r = 10.1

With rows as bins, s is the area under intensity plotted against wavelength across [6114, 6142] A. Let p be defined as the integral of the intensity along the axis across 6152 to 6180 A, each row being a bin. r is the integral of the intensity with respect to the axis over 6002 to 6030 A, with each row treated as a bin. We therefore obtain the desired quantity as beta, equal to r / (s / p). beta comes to 283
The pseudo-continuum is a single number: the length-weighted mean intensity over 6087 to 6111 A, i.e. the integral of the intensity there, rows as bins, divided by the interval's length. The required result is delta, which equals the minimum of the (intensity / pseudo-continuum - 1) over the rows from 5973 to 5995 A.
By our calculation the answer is -0.164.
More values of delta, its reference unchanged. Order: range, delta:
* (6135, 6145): -0.085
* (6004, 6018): -0.099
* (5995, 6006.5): -0.093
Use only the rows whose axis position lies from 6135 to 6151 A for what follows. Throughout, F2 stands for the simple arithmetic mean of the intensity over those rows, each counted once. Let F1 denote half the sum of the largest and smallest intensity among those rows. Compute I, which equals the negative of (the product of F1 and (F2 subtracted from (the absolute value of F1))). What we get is 1.2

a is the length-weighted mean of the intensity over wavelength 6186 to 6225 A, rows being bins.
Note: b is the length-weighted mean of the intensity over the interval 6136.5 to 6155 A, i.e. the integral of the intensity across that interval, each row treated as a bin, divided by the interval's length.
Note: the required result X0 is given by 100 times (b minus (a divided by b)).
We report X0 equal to 985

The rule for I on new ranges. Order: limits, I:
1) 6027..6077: 2.3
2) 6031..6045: 0.6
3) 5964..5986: 0.0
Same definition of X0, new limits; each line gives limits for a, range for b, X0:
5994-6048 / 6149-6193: 953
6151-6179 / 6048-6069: 891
